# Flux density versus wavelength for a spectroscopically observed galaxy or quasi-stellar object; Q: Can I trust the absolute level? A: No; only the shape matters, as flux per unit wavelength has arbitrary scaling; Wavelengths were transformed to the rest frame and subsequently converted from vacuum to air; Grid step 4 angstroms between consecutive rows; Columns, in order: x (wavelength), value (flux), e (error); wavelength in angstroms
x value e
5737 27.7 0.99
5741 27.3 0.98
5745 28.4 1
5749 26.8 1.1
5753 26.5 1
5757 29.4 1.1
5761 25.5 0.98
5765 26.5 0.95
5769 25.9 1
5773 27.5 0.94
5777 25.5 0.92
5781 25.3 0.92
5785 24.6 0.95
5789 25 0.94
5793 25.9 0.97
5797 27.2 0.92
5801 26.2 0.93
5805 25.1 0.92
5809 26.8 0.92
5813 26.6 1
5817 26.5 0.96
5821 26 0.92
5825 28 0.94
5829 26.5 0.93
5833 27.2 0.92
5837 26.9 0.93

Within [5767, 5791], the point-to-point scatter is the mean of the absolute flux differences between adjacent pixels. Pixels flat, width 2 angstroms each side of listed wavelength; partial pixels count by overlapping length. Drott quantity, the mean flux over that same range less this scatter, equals 24.65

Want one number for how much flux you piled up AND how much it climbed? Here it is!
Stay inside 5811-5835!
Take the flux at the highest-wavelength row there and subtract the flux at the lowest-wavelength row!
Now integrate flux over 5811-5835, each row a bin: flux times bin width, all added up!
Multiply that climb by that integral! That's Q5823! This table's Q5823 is 386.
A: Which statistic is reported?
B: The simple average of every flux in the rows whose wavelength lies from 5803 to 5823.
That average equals 26.2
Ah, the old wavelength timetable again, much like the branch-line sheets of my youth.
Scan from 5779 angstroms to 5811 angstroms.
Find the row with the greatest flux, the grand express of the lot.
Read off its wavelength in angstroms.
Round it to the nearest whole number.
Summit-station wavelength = 5797 angstroms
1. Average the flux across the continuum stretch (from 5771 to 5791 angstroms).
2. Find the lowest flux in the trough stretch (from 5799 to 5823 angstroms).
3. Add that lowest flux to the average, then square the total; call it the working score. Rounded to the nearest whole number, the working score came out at 2568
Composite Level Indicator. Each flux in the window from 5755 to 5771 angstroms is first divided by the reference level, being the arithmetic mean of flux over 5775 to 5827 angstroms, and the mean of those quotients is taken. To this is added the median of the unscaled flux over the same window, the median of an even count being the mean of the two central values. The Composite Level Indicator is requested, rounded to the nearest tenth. 27.2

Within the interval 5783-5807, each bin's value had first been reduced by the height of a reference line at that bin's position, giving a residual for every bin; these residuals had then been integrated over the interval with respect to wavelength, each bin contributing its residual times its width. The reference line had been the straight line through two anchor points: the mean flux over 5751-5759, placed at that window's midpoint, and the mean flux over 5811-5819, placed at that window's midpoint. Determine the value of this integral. -32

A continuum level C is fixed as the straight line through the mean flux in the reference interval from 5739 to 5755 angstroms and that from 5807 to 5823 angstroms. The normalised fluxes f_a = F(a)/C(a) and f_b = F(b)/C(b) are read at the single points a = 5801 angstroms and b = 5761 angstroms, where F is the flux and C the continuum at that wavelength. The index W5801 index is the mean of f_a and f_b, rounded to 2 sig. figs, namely 0.96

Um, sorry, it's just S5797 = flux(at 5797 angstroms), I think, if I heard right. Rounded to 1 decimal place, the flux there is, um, 27.2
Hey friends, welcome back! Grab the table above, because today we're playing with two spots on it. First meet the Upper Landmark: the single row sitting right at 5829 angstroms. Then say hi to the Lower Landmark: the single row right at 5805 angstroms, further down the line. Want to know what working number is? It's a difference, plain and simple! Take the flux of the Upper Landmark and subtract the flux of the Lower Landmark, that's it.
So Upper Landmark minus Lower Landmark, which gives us 1.4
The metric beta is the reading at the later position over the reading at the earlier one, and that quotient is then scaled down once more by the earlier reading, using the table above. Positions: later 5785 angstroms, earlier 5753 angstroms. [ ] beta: 0.0350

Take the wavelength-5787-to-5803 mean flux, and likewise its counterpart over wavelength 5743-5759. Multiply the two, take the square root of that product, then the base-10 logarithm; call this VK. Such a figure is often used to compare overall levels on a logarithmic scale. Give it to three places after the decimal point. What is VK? 1.430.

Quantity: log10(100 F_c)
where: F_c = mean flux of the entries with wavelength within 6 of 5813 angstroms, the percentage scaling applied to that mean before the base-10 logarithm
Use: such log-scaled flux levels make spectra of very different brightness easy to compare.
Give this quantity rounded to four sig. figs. 3.425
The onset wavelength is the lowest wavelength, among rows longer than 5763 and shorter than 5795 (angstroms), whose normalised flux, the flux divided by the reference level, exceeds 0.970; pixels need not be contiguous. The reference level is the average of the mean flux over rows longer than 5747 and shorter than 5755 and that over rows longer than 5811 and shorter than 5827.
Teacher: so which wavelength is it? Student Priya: 5765 angstroms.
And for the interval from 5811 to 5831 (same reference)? 5813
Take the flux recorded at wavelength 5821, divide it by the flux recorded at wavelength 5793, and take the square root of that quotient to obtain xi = 1.002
